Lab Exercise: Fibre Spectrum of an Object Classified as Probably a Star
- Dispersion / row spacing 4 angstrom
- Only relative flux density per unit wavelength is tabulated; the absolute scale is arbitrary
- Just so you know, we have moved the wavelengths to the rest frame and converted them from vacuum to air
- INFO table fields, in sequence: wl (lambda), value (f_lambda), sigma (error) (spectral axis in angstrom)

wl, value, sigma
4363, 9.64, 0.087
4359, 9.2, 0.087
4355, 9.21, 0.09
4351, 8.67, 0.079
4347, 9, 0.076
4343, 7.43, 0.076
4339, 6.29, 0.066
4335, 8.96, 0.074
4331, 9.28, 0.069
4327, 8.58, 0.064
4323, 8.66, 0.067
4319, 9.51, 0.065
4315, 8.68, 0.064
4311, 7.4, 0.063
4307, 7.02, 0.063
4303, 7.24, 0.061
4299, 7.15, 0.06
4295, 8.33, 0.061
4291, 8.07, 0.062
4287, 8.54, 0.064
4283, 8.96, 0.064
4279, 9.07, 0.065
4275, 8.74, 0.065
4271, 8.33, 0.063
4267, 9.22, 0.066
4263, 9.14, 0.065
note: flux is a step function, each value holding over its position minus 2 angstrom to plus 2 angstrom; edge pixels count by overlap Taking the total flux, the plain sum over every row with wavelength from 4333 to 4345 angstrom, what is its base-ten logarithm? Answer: 1.36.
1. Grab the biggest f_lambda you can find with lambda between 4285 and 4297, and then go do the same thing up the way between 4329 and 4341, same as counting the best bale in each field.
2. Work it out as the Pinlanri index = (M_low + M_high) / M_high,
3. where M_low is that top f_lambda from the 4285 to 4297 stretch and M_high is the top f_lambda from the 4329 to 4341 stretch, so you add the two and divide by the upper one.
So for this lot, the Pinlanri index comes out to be 1.92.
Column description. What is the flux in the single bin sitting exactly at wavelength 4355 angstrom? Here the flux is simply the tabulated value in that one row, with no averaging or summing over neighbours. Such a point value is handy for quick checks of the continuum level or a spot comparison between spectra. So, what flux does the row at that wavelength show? 9.21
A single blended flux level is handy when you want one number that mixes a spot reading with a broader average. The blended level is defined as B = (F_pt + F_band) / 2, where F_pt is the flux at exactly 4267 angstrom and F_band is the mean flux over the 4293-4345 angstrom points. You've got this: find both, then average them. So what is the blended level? 8.63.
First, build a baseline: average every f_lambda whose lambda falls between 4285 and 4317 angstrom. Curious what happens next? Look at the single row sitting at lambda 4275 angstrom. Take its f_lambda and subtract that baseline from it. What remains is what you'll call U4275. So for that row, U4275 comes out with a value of 0.94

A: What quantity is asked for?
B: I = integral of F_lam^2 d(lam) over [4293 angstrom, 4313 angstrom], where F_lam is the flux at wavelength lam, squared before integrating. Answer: 1108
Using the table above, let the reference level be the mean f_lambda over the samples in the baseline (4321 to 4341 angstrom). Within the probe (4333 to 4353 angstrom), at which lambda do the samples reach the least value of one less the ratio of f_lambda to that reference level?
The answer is 4347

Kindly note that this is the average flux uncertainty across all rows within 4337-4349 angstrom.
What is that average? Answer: 0.0727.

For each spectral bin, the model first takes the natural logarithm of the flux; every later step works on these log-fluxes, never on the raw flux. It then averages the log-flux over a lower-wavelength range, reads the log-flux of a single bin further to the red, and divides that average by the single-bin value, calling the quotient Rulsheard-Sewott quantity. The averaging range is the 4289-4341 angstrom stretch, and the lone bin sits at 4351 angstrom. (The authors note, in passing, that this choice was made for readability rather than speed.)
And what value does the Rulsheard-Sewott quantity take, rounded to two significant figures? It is 0.96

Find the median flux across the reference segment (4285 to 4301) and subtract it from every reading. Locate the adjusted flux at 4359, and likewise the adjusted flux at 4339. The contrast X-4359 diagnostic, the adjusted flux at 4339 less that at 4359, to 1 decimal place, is -2.9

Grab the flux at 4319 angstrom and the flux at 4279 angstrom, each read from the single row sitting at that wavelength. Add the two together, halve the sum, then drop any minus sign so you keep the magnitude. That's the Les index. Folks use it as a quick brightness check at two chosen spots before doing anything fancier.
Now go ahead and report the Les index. 9.3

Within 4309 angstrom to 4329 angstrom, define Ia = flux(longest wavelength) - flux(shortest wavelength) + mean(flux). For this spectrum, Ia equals 9.7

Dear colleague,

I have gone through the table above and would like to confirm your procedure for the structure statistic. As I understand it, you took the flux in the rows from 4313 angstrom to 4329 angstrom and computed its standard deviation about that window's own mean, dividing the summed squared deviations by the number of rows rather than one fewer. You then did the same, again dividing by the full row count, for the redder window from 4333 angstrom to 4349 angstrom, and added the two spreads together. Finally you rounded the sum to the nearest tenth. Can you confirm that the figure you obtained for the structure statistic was 1.5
